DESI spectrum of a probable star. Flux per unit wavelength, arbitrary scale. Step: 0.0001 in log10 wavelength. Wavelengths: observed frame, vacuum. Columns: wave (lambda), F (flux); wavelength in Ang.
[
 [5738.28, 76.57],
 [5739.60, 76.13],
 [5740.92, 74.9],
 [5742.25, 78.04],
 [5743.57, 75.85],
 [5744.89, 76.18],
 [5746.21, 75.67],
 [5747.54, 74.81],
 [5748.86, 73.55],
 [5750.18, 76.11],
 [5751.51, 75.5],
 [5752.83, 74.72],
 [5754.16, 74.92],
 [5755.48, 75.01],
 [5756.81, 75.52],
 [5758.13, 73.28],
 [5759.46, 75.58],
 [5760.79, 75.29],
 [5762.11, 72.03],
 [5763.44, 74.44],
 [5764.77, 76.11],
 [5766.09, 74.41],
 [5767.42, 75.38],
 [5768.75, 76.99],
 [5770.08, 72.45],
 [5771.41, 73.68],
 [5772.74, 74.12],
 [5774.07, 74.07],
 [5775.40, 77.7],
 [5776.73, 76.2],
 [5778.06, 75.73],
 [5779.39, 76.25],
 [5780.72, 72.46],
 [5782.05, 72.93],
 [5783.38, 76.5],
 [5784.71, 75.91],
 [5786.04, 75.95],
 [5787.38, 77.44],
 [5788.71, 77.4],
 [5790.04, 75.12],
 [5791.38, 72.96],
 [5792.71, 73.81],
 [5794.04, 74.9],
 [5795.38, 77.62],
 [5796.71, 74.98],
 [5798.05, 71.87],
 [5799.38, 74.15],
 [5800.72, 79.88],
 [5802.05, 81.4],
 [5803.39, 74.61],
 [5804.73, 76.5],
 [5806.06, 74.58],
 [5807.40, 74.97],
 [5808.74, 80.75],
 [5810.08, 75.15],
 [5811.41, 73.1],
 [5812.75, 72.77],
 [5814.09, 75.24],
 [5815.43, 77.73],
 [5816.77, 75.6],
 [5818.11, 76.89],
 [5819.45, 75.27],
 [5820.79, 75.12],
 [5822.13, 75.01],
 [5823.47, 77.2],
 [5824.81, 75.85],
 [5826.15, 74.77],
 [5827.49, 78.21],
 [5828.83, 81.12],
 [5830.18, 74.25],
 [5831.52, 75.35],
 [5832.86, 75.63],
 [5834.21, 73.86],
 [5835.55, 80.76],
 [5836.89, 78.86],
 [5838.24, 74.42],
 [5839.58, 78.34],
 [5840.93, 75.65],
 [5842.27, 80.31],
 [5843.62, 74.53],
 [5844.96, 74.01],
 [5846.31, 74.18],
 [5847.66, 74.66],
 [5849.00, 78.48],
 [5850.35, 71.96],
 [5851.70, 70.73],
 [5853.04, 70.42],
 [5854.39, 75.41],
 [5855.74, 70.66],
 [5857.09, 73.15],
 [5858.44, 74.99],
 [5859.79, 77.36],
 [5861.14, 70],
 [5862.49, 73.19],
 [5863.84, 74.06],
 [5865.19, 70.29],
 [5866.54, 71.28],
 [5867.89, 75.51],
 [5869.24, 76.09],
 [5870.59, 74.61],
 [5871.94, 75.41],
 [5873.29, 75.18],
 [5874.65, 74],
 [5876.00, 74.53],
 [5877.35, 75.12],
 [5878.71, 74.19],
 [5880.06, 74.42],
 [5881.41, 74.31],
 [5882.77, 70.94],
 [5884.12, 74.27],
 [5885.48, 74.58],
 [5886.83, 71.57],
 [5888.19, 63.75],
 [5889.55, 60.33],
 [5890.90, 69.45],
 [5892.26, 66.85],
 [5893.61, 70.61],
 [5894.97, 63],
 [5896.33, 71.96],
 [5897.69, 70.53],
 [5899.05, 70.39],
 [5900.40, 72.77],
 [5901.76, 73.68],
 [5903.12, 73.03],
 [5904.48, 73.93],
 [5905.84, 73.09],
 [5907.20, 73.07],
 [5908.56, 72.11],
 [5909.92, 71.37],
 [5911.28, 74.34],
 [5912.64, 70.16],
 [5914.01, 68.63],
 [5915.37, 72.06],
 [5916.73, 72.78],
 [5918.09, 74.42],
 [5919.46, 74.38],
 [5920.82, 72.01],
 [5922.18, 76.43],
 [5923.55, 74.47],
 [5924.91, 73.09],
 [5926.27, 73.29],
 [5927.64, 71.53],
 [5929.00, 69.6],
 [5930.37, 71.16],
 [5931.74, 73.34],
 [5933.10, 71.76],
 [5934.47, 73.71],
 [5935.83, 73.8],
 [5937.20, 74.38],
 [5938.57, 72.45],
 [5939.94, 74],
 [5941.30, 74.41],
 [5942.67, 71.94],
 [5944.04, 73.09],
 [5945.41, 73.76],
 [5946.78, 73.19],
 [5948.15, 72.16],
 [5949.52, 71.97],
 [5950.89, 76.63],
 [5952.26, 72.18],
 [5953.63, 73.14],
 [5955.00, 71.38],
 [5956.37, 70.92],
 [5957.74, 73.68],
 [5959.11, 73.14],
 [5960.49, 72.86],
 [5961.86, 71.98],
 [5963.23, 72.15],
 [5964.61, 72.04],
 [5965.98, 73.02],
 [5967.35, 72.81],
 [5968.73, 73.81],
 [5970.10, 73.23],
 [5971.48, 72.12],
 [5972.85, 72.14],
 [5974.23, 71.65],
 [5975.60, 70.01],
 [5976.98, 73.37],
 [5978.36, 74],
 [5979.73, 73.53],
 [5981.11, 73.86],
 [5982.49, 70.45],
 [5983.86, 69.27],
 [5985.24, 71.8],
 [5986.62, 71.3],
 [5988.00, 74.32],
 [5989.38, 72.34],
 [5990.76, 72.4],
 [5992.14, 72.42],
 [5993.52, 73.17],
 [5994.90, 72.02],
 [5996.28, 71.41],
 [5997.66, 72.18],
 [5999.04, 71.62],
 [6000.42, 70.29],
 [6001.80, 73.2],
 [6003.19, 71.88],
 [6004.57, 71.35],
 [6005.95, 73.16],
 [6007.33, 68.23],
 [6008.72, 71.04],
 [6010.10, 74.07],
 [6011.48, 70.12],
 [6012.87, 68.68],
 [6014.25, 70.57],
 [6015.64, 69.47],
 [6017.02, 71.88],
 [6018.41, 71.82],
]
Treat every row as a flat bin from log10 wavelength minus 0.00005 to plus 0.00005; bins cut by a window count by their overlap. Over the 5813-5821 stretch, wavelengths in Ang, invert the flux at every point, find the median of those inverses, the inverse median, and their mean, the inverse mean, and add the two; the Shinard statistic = 0.0264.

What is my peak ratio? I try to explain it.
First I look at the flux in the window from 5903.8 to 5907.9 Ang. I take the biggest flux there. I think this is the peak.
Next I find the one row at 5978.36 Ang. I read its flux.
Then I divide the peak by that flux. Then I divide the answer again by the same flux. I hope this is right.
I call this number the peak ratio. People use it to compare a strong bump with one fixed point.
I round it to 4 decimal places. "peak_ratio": 0.0135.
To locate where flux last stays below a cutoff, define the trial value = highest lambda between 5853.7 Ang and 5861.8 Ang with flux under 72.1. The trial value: 5861.14 Ang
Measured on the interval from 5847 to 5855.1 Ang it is 5853.04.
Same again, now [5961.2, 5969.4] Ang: 5964.61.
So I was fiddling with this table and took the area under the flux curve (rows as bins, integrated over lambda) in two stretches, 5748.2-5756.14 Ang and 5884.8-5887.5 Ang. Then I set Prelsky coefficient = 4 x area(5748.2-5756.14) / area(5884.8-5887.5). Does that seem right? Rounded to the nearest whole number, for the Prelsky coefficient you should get 12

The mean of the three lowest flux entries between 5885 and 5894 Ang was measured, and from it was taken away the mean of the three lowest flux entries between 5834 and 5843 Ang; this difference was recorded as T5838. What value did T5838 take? -11.0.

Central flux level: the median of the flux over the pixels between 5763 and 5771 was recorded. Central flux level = 74.9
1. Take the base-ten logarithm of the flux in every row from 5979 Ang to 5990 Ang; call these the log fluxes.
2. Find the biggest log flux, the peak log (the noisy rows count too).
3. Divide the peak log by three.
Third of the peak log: 0.624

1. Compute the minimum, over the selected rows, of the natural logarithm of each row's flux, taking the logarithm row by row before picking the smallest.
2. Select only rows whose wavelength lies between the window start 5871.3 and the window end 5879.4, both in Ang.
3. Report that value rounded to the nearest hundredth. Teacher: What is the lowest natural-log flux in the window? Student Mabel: 4.30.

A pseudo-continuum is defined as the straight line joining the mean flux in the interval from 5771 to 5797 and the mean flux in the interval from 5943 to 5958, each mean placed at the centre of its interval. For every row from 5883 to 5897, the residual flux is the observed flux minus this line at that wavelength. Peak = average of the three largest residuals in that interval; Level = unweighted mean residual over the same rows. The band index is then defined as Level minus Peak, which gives -5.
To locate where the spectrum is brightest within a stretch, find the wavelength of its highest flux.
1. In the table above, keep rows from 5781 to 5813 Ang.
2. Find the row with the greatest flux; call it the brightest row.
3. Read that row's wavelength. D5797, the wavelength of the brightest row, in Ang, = 5802.05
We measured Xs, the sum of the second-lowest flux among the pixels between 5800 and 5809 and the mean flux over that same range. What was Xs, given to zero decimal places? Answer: 152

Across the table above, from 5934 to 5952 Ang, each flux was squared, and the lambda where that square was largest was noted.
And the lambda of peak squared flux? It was 5950.89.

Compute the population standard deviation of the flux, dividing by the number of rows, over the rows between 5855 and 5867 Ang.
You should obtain 2.3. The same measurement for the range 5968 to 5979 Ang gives 1.2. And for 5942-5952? 1.5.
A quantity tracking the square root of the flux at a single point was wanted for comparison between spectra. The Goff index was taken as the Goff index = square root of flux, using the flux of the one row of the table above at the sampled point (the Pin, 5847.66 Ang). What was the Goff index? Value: 8.64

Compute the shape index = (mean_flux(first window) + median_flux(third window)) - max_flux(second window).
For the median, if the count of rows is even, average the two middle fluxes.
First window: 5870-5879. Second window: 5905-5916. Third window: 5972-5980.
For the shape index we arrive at 73.1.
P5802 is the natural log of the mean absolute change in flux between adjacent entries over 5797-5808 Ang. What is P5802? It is 1.1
